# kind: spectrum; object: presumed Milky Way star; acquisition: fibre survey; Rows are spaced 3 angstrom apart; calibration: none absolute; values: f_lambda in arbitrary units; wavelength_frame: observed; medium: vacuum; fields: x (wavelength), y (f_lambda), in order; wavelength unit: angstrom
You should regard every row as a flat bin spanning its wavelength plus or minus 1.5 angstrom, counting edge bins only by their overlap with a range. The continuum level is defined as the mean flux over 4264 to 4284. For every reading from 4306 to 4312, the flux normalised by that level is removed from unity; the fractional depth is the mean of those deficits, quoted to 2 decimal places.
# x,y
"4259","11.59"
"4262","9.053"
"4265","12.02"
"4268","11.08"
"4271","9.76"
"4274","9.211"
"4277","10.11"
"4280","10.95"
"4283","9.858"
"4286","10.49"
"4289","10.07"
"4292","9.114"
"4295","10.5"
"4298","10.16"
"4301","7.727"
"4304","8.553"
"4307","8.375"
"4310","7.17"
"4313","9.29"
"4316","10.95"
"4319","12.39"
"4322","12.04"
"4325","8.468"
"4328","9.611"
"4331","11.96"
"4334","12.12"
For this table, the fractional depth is 0.25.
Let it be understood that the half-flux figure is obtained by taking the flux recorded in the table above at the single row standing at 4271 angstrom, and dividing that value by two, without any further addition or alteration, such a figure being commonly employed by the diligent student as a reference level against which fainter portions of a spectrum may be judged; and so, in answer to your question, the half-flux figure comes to 4.88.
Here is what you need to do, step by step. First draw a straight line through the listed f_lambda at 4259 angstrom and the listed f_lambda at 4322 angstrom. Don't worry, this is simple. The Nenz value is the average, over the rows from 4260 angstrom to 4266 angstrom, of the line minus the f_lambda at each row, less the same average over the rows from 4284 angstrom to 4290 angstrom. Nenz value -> -0.4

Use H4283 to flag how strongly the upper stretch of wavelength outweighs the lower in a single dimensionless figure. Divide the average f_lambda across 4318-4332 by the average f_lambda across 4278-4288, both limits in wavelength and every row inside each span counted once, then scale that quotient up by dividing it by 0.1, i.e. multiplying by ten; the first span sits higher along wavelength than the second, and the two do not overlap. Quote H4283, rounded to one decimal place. 10.4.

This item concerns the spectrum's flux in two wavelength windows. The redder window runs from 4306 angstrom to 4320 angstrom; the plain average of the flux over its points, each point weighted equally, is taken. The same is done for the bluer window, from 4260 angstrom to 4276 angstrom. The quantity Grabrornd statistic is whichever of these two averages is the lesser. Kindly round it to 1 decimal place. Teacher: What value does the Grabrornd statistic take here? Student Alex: 9.6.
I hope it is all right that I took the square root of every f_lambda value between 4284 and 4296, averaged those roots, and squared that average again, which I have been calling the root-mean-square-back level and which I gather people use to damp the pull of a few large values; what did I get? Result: 10.0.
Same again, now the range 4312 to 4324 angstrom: 11.1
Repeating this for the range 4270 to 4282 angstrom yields 10.0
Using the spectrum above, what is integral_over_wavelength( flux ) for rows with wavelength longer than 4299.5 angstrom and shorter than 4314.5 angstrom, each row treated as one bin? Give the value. 123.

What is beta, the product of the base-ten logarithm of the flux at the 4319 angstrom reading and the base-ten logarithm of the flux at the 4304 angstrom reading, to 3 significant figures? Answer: 1.02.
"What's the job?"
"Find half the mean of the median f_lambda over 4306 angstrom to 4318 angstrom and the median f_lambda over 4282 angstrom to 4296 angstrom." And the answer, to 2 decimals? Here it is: 4.73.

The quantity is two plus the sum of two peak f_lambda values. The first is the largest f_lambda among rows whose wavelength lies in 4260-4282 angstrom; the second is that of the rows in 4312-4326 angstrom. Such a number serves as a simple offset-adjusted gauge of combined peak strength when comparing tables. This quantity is 26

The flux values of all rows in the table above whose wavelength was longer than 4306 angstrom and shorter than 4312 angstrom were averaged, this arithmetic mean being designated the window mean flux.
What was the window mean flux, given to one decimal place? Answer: 7.8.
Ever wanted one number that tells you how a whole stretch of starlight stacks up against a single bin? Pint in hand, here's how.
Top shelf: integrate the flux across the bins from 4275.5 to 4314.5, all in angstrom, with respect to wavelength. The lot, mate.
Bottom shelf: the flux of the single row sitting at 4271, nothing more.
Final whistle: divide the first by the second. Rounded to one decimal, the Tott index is 37.6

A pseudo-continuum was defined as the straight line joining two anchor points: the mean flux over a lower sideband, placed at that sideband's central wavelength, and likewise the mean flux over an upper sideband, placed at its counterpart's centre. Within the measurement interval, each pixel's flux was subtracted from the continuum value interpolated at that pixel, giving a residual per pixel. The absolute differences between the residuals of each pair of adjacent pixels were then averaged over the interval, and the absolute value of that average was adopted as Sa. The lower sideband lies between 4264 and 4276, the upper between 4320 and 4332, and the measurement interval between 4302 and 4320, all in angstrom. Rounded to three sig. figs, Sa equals 1.32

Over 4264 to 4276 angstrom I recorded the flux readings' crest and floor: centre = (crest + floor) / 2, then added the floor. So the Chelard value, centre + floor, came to 19.8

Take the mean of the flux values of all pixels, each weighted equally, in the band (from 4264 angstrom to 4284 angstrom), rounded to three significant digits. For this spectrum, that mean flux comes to 10.4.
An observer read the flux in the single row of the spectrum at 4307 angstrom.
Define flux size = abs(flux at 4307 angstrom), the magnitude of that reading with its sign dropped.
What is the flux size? 8.4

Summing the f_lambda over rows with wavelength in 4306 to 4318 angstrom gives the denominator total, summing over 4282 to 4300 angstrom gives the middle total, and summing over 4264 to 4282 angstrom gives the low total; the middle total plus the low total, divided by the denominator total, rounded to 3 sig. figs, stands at 3.45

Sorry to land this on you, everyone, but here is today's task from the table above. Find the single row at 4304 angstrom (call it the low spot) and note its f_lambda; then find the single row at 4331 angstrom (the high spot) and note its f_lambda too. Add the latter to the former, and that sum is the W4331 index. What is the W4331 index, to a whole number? 21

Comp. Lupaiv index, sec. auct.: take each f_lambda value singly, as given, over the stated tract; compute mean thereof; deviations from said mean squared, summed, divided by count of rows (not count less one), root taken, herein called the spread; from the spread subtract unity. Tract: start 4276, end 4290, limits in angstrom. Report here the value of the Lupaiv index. -0.61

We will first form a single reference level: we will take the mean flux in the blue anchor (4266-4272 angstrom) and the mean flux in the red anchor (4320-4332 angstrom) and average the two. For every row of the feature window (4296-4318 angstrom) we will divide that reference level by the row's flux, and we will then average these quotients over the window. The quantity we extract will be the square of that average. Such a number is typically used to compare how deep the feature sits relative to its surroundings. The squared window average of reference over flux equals 1.44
